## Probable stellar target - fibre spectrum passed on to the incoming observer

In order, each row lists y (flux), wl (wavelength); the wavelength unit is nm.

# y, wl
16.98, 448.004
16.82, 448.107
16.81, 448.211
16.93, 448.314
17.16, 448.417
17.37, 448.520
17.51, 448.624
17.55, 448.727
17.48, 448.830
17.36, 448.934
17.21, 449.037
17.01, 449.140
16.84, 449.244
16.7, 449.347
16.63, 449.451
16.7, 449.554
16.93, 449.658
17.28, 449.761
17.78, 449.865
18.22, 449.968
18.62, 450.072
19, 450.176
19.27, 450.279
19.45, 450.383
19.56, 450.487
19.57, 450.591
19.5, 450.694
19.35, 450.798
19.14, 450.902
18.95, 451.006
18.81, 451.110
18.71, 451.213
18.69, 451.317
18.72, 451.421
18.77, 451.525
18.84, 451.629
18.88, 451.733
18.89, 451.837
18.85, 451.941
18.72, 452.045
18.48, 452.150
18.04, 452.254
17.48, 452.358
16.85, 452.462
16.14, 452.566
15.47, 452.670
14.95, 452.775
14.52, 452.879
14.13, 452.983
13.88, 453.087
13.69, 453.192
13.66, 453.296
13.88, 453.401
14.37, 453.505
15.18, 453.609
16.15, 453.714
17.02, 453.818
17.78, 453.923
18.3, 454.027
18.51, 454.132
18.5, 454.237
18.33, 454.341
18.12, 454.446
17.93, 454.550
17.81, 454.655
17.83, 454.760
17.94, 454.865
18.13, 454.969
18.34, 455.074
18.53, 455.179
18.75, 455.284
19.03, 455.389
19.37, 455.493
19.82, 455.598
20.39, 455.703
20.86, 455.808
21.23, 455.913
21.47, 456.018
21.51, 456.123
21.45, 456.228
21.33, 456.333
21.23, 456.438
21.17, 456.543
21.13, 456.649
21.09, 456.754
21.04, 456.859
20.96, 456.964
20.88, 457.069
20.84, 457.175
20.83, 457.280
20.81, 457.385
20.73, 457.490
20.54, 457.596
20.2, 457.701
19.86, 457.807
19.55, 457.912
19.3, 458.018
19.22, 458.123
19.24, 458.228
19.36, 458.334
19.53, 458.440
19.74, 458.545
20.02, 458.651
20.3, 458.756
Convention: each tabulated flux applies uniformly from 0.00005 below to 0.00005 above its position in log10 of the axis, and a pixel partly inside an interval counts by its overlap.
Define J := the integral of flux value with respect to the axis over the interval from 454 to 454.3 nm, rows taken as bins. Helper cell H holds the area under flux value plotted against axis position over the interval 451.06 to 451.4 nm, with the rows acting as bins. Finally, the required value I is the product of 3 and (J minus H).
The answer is -3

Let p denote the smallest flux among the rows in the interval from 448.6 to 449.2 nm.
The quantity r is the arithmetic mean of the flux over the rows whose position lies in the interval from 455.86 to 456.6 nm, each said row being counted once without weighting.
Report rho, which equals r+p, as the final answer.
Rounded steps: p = 17.01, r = 21.3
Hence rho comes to 38.4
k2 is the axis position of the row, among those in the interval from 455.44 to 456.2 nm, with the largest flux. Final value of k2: 456.123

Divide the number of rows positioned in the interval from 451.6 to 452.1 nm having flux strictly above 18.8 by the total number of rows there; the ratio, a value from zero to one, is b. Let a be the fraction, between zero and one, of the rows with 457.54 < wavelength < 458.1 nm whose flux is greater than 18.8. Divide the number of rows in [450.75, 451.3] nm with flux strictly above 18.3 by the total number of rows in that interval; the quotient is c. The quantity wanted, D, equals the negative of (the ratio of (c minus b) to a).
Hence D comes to -0.2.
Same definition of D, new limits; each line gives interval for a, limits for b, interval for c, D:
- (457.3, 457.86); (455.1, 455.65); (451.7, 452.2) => -0.4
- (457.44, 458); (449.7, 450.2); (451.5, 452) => -0.8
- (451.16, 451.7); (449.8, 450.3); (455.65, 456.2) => -3.0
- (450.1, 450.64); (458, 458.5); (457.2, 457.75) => 0.0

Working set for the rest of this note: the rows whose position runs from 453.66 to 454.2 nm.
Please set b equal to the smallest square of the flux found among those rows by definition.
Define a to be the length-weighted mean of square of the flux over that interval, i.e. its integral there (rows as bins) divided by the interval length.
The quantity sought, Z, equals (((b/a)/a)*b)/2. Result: 0.356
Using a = 309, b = 261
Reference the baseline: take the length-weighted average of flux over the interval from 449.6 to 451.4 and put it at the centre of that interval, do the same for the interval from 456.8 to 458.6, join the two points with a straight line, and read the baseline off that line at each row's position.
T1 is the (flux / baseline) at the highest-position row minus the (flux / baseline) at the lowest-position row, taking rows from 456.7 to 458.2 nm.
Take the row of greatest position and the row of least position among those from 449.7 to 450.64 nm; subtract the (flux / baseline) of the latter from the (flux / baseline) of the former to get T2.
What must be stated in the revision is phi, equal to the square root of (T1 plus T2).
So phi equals 0.09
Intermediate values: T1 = -0.11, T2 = 0.11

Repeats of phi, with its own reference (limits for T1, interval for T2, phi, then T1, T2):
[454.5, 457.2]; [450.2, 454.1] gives 0.18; 0.12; -0.09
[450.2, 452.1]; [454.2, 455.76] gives 0.19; -0.05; 0.08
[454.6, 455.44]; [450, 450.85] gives 0.29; 0.06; 0.03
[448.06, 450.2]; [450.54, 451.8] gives 0.22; 0.10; -0.05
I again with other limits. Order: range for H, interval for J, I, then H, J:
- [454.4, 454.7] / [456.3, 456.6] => 3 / 5.4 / 6.36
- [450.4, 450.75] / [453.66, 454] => -3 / 6.8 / 5.81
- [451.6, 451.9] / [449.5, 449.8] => -2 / 5.7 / 5.10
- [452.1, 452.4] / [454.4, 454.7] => 0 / 5.4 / 5.39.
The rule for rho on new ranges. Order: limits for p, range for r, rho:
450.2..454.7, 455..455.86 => 33.0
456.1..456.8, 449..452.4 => 39.4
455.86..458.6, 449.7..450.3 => 37.6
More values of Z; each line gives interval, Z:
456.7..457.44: 0.488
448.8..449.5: 0.456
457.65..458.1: 0.462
